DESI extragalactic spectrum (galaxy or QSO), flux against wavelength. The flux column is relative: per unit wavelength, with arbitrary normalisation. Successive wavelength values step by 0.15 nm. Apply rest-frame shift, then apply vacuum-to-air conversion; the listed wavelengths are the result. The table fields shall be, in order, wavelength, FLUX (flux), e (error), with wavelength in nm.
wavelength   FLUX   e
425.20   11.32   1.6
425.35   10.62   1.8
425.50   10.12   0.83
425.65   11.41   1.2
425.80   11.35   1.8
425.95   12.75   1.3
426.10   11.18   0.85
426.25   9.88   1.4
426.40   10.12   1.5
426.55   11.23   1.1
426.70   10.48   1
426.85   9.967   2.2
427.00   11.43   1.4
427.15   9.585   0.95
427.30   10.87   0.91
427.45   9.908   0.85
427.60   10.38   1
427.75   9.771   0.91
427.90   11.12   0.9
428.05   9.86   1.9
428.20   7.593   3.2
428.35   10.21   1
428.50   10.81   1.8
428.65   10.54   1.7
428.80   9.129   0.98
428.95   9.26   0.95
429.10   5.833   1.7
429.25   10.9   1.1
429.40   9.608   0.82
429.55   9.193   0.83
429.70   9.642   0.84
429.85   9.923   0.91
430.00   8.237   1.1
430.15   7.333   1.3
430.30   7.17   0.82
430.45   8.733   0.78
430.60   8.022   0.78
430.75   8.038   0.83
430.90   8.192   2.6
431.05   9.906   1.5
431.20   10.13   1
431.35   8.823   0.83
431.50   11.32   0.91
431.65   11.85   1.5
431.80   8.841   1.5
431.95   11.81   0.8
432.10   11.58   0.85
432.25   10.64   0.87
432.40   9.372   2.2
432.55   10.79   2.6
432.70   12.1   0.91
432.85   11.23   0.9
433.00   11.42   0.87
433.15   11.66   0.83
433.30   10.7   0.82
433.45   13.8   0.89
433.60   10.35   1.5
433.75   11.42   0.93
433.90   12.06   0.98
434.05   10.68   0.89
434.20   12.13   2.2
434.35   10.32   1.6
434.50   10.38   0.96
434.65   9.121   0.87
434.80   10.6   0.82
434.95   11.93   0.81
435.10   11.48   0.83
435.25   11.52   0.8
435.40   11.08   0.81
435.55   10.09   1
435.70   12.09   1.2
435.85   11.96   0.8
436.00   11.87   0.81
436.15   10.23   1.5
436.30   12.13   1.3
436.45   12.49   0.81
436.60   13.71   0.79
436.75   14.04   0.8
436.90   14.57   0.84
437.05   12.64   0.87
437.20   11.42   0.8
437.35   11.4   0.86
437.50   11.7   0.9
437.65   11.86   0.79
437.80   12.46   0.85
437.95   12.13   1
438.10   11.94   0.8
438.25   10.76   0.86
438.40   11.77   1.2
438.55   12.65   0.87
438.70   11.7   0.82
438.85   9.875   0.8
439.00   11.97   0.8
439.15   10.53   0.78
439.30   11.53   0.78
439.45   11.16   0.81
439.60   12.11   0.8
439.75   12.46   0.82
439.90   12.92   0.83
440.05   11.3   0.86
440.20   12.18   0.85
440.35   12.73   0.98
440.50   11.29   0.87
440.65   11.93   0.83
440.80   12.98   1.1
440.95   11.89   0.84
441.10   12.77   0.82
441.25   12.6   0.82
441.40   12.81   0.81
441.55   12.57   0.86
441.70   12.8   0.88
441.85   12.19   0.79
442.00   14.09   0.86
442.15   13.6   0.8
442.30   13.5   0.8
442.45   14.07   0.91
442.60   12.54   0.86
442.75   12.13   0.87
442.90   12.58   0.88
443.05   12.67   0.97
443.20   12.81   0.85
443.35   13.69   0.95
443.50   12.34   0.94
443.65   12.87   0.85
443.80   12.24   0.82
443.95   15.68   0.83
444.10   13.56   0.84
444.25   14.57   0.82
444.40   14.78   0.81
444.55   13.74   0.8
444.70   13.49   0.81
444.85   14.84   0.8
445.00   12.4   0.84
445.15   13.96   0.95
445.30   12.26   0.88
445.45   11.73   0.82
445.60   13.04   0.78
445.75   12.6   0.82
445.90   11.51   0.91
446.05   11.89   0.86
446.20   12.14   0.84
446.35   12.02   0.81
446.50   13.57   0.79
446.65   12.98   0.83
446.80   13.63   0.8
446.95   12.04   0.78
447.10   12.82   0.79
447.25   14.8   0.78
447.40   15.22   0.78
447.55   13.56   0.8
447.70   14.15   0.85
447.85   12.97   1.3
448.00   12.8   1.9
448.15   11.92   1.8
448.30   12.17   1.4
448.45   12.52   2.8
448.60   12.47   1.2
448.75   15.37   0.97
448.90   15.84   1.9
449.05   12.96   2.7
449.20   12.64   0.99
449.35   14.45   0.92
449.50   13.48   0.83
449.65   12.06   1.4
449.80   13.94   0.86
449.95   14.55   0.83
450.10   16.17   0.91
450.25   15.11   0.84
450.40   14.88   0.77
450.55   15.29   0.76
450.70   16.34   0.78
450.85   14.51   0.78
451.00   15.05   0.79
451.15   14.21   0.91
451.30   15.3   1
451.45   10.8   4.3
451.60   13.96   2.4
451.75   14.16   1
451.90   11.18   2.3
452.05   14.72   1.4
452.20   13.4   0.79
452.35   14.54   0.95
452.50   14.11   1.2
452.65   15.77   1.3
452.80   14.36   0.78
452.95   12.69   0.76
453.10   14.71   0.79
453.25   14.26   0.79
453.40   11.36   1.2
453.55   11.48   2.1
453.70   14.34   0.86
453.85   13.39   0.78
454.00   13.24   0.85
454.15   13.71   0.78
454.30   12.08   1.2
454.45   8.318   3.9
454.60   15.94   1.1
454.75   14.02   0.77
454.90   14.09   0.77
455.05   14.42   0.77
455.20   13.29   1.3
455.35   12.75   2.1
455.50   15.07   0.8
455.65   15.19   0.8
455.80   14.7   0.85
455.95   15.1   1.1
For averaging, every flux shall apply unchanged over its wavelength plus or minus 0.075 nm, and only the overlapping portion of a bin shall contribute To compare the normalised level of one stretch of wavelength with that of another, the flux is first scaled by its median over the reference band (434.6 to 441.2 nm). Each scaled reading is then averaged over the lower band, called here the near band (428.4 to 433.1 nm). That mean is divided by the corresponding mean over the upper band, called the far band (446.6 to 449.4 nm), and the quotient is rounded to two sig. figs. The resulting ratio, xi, 0.72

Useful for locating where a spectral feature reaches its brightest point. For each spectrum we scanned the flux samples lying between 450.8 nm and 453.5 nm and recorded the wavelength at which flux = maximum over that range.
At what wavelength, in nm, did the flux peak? 452.65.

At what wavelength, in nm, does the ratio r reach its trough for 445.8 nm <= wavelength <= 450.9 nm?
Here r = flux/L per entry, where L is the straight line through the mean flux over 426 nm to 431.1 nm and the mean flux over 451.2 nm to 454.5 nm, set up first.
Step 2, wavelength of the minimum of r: 445.90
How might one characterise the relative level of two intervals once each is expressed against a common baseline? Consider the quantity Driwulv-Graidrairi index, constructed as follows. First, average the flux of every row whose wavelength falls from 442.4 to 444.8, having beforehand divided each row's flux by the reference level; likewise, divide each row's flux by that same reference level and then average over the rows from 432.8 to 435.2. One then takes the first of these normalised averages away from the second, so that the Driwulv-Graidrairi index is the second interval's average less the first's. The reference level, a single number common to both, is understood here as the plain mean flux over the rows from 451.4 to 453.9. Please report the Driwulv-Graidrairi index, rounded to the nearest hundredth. -0.16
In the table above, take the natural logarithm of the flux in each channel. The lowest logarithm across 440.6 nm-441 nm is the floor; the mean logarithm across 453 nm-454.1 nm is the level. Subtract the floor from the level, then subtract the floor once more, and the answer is -2.4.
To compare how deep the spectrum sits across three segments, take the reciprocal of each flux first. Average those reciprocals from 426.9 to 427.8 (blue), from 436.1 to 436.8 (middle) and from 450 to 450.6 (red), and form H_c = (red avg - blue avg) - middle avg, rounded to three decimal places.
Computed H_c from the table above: -0.113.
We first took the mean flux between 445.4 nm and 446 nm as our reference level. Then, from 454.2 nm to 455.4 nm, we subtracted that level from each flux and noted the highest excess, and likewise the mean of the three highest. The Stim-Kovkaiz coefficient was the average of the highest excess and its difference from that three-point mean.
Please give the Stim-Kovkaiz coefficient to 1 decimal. 2.4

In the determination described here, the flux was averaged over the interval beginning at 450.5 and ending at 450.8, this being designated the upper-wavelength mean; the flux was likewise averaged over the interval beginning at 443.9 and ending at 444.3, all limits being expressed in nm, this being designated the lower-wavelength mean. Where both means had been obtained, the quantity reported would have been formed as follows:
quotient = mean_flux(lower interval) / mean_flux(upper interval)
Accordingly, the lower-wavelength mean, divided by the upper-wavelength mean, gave 0.923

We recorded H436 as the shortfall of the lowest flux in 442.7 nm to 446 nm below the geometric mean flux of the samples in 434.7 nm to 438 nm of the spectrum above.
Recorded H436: 0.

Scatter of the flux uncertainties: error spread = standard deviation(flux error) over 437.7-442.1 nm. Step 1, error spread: 0.1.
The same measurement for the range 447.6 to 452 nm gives 0.8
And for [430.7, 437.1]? 0.5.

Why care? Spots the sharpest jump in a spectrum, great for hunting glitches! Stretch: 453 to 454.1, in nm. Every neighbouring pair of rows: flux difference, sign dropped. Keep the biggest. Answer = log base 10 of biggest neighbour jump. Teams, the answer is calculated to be 0.46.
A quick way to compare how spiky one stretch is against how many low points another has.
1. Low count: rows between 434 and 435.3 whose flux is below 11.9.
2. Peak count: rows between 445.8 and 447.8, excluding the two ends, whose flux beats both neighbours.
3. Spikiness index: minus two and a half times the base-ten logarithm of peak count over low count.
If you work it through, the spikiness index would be 0.61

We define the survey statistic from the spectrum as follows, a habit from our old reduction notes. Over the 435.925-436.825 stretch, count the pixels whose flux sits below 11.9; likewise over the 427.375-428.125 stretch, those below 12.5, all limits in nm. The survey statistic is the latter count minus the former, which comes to 3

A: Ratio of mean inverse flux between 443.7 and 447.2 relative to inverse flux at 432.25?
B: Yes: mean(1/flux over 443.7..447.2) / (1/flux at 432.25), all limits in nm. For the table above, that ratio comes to 0.82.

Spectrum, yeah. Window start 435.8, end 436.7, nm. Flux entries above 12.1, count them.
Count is 3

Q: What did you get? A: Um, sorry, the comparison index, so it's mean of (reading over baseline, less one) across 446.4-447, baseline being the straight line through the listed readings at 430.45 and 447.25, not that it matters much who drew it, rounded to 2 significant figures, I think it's -0.11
